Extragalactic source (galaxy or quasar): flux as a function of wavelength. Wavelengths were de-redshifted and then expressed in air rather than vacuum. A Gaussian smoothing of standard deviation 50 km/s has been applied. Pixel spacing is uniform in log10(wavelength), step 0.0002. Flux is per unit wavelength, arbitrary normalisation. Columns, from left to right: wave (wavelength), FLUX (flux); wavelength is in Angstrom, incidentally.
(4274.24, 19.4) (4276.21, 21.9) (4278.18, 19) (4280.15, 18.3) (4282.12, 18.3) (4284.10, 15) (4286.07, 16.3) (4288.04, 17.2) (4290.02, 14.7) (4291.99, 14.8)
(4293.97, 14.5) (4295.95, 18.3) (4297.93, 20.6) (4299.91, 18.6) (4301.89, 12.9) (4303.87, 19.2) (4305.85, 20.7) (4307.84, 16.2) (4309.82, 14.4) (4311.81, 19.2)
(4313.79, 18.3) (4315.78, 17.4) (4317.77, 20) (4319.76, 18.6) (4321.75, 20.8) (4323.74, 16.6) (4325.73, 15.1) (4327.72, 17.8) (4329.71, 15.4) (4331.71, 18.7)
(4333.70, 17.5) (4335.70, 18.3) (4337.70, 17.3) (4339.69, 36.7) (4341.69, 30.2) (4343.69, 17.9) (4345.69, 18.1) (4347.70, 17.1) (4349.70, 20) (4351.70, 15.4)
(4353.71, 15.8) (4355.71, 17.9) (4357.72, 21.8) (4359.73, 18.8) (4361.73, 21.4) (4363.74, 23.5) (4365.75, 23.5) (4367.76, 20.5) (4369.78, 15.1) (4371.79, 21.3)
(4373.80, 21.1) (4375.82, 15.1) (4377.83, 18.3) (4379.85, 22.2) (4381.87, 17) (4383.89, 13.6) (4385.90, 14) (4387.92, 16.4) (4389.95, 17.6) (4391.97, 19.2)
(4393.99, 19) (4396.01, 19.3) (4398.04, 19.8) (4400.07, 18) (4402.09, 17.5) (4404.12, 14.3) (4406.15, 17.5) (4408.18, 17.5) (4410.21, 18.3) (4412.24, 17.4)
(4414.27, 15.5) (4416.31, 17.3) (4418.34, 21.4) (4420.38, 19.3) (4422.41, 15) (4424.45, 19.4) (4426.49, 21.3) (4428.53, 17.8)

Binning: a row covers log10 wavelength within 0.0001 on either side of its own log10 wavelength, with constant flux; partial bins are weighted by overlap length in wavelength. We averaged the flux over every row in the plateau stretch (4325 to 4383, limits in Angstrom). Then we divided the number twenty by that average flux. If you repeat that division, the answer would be 1.02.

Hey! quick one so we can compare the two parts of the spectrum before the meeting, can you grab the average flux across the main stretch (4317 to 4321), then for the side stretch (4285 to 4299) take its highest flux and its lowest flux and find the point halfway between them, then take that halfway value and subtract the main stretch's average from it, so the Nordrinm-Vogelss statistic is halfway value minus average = -1.8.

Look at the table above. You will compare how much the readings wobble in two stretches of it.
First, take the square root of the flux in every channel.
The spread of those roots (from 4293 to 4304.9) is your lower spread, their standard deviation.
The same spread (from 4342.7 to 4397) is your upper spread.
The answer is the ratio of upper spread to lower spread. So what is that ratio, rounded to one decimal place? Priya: 0.9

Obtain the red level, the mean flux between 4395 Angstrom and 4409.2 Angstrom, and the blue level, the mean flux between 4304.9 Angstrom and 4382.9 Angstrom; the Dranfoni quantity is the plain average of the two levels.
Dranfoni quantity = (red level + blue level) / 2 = 18.5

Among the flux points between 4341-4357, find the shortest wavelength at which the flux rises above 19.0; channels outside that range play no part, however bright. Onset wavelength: 4341.69 Angstrom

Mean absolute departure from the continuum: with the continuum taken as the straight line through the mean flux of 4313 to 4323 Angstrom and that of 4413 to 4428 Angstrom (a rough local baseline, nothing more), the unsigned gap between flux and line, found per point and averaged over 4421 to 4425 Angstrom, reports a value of 2.2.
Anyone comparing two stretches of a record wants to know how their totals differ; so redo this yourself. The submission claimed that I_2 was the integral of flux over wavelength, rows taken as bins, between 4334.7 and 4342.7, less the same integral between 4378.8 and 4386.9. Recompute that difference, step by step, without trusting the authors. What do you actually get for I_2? 70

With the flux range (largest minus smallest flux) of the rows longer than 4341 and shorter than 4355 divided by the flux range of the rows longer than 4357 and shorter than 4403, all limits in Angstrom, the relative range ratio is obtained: 1.5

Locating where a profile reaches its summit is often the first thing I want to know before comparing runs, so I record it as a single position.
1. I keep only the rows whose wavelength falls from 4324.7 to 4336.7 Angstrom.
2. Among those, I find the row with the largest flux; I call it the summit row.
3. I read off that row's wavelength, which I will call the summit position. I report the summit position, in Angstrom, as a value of 4331.71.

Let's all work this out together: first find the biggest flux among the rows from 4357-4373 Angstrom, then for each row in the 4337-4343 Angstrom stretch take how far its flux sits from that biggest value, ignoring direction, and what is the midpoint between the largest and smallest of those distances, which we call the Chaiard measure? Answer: 9.7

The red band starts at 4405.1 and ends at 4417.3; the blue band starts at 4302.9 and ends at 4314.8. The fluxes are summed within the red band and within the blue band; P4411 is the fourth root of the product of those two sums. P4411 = 10.3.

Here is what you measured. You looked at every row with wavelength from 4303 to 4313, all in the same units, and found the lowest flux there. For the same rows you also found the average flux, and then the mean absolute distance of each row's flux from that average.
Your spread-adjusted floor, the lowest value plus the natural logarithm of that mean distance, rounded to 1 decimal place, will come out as 15.1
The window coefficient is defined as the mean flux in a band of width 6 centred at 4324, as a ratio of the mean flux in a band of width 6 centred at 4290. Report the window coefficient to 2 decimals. 1.12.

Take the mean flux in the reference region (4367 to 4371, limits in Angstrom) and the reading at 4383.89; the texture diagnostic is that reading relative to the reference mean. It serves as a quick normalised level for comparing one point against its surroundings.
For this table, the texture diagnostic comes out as 0.76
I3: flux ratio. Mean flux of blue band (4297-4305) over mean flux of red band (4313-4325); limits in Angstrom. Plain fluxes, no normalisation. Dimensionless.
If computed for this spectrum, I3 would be 0.96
